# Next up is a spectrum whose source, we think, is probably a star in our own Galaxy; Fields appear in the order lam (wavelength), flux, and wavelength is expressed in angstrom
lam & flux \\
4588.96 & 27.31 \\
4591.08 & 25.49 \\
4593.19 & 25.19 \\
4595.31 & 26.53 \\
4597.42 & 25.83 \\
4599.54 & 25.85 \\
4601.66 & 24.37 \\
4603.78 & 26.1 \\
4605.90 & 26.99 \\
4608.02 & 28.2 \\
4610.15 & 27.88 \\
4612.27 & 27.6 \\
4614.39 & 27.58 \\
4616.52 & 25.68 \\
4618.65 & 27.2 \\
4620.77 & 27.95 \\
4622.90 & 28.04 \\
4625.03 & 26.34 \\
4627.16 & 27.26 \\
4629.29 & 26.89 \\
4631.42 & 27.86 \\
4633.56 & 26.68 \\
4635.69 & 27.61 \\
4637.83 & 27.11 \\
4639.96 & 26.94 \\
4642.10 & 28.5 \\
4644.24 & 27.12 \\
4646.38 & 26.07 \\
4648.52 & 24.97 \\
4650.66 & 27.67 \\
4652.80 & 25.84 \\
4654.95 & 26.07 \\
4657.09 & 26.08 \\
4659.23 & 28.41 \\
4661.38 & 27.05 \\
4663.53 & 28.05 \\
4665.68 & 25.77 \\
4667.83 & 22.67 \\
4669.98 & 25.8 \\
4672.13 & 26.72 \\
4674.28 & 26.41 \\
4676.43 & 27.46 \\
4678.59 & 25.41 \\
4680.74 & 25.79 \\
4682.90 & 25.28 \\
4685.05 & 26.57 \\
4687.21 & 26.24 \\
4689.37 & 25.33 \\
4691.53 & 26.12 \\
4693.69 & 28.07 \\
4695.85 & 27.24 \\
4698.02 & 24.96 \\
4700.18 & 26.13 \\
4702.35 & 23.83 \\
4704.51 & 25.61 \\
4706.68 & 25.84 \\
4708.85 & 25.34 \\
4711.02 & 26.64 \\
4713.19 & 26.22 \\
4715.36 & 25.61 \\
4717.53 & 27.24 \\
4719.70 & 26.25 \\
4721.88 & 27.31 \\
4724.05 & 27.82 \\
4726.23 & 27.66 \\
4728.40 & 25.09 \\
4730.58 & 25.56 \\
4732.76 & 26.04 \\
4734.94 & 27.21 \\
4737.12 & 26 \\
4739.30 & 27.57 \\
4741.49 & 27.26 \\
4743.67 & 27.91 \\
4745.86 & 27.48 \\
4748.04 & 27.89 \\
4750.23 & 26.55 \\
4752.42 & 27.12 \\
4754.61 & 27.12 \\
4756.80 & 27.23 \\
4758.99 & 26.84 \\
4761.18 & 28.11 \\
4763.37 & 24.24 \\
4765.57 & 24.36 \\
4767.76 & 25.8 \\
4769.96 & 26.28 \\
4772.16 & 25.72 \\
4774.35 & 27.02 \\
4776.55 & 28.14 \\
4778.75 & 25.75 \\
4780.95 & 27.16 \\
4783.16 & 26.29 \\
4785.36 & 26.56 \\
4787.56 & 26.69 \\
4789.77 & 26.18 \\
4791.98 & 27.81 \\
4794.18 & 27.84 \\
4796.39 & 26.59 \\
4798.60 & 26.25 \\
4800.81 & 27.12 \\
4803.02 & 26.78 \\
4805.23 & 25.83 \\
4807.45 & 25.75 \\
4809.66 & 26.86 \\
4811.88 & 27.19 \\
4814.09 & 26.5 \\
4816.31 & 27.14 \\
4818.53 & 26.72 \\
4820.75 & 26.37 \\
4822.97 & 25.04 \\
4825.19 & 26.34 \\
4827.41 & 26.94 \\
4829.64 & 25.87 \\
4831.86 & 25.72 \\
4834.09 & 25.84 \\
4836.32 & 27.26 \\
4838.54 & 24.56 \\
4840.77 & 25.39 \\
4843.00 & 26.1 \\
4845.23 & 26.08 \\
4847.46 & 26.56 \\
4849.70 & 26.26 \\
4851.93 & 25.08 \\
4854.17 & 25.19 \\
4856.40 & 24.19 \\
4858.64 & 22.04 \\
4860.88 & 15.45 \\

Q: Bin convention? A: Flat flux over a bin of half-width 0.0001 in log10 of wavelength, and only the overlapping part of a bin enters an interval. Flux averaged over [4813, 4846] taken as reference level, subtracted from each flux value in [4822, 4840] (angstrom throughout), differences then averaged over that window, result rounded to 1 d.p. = -0.2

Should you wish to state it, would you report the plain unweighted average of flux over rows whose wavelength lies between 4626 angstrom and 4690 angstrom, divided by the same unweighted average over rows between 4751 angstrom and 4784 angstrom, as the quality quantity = 1.00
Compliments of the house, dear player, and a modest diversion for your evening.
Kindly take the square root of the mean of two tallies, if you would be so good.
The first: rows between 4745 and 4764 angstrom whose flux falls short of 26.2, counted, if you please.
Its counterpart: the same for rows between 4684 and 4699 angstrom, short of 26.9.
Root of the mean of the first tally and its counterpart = 1.7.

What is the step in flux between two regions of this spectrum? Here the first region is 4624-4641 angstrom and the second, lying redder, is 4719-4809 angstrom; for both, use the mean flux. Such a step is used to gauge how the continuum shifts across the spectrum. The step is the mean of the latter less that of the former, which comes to -0.40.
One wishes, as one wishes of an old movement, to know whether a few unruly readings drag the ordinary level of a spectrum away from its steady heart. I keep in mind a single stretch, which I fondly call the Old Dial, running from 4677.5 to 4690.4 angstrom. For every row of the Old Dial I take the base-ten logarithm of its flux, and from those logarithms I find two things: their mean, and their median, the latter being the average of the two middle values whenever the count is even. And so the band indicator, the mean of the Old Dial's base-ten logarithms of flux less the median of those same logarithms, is 0.003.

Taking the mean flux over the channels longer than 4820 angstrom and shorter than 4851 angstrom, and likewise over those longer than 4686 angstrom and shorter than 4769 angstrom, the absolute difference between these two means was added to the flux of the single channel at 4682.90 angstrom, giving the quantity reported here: 25.7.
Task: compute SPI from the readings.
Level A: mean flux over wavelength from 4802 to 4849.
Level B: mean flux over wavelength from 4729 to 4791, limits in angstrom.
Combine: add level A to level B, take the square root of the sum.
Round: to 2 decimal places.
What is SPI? 7.27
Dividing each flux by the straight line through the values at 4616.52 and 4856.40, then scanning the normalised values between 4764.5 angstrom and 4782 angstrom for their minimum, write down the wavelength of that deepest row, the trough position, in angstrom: 4765.57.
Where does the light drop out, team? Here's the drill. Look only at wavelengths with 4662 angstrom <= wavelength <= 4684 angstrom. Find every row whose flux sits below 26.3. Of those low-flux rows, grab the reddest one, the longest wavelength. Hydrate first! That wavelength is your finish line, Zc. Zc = 4682.90 angstrom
